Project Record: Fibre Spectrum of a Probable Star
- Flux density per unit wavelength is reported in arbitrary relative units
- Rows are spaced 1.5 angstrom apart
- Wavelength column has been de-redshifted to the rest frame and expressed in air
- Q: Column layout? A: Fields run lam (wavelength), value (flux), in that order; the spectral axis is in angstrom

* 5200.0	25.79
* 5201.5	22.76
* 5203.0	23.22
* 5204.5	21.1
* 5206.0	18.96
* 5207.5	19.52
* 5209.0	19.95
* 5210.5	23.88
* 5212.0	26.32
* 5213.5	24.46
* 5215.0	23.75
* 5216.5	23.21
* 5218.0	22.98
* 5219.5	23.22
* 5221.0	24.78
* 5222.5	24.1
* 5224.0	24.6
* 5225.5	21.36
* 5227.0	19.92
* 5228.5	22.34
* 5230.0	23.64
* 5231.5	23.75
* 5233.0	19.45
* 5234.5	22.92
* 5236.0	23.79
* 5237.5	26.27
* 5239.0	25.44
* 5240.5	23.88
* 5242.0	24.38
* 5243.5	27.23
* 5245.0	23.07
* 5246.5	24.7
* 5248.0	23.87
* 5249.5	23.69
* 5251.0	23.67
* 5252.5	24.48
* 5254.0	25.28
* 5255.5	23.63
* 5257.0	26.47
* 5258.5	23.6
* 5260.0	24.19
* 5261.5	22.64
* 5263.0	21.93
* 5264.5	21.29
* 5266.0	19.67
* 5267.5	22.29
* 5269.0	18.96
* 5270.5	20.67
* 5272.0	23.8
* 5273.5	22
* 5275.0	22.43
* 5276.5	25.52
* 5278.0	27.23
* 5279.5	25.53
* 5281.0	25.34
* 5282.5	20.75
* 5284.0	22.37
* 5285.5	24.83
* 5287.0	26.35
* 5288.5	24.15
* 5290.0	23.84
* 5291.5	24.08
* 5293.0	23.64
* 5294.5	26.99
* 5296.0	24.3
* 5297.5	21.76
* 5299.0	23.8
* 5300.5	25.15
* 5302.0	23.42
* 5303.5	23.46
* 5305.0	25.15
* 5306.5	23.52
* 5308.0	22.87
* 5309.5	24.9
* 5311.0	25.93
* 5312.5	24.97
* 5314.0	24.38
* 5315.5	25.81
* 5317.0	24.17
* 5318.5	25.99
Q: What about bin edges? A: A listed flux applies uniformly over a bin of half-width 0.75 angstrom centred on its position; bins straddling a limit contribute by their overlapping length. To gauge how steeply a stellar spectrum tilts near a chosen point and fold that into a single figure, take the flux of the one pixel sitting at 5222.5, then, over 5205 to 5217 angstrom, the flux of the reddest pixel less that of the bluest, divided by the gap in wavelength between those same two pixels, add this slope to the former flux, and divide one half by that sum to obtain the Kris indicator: 0.0204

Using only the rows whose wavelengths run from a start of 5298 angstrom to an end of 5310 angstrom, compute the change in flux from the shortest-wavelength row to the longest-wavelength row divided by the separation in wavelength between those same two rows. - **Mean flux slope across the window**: 0.10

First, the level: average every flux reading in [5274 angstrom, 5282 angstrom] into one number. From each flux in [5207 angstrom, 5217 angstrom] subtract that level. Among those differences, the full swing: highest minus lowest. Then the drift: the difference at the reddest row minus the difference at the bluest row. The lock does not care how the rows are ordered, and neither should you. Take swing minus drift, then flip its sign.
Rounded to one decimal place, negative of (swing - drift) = -3.1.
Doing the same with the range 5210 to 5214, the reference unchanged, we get -1.9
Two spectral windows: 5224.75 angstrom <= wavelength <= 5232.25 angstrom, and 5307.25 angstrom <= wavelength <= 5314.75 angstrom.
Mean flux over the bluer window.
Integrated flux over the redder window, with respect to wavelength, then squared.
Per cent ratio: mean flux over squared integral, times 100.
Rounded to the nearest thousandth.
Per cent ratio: 0.065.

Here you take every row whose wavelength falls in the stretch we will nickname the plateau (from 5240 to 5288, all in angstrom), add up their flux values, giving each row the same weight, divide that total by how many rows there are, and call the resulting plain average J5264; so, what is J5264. 23.6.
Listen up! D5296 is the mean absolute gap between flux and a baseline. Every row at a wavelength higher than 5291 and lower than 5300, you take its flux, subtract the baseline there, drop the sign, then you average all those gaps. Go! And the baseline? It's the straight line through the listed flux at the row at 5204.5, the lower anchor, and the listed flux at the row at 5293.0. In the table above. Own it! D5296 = 1.1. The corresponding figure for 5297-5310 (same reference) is 0.9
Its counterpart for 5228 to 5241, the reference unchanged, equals 2.1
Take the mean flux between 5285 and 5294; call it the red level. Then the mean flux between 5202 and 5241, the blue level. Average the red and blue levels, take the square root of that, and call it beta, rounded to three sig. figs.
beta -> 4.87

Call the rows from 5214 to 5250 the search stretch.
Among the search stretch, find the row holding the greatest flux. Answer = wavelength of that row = 5243.5 angstrom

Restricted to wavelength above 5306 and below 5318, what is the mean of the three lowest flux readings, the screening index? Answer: 23.5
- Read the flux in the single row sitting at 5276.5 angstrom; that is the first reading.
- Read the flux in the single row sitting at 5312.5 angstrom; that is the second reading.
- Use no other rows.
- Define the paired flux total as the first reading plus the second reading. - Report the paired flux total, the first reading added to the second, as 50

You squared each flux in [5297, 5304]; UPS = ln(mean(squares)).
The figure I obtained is 6.32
